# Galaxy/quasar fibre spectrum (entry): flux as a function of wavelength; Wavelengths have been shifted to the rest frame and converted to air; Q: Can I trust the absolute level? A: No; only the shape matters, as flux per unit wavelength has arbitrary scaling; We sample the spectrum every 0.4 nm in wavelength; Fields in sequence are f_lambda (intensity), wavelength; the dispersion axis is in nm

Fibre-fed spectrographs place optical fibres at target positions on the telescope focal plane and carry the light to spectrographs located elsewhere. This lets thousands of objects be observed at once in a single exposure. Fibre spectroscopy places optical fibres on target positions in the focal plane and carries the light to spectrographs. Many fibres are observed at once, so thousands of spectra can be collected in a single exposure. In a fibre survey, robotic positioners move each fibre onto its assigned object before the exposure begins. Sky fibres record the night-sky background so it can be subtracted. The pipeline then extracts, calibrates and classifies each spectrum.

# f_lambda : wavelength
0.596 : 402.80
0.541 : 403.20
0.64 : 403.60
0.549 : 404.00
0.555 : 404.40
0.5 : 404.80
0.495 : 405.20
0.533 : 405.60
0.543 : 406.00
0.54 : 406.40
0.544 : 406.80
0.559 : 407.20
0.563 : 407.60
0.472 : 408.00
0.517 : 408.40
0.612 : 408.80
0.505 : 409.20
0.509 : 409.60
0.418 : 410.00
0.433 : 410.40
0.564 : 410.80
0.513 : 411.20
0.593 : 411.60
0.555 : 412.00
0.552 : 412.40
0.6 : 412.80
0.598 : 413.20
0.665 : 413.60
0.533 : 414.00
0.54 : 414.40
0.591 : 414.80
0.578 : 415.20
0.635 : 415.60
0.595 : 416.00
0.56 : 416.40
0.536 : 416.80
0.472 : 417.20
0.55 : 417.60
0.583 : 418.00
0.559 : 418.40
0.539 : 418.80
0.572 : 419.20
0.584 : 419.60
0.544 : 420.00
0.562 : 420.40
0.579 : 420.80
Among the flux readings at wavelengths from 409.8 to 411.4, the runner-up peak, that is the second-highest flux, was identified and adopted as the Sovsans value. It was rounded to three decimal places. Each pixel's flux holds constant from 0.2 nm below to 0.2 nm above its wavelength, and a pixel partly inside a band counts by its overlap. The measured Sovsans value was 0.513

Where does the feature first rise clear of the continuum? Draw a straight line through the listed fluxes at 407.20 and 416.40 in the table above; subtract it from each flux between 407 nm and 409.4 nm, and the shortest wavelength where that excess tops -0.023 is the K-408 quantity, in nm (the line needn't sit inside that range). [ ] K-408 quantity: 407.20 nm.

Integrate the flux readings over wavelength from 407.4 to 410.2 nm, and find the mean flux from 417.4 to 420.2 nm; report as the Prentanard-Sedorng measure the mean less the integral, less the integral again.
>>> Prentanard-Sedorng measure -2.32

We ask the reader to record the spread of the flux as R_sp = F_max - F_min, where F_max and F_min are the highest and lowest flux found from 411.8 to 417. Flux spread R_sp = 0.13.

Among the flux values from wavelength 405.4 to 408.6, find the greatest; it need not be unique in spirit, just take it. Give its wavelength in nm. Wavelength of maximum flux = 407.60 nm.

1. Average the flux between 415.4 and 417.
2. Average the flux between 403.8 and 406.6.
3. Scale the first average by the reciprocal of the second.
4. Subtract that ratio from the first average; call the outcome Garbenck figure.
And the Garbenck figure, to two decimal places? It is -0.51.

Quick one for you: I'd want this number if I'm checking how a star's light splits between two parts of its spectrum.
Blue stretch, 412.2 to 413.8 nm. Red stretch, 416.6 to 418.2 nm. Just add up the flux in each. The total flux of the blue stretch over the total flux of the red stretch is 1.13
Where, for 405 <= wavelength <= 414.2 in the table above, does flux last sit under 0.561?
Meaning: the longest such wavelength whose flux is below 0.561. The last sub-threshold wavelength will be 414.00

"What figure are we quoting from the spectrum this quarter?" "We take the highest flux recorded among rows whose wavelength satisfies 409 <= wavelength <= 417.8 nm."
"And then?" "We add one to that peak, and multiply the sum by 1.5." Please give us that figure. 2.50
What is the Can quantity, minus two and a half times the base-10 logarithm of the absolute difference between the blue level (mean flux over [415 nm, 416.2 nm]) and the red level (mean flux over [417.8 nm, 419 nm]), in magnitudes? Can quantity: 3.4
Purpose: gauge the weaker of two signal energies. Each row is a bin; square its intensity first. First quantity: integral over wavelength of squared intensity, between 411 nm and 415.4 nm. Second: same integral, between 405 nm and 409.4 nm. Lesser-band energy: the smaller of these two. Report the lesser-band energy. 1.26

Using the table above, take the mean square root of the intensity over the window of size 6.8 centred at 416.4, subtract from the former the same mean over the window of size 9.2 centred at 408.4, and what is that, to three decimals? 0.026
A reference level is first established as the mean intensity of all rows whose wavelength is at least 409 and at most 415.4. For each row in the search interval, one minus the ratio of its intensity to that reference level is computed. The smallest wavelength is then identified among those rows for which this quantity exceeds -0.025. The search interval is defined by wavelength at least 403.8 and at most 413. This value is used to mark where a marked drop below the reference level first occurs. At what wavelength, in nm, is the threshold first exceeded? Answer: 404.00 nm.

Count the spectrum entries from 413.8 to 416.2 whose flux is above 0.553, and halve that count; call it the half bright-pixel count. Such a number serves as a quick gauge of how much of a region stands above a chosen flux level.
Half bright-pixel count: 2.00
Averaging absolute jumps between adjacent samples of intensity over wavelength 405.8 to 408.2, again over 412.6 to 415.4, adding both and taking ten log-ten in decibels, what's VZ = -11.6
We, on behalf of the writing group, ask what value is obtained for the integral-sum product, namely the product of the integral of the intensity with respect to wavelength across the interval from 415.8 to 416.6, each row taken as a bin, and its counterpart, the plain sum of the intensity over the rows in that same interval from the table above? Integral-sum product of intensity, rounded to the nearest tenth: 0.5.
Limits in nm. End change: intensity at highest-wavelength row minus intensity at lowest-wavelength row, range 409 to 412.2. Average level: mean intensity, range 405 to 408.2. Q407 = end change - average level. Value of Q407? -0.48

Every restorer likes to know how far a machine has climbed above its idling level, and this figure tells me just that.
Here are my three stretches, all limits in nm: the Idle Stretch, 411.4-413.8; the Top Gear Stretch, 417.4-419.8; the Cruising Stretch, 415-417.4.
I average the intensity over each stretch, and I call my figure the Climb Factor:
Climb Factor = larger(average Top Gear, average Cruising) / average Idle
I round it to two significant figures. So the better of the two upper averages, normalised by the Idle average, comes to 0.95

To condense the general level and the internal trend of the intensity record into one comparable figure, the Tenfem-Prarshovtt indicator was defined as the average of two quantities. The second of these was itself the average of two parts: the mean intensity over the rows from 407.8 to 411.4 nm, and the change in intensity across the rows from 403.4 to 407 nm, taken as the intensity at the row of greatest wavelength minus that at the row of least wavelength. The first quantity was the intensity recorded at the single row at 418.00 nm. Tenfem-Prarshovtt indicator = 0.394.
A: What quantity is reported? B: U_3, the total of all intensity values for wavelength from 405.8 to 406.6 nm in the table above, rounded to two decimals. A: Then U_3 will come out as 1.08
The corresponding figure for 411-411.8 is 1.11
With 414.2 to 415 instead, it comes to 1.13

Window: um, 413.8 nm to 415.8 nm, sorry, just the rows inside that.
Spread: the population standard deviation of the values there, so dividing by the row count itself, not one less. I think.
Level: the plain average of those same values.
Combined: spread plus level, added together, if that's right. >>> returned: 0.612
